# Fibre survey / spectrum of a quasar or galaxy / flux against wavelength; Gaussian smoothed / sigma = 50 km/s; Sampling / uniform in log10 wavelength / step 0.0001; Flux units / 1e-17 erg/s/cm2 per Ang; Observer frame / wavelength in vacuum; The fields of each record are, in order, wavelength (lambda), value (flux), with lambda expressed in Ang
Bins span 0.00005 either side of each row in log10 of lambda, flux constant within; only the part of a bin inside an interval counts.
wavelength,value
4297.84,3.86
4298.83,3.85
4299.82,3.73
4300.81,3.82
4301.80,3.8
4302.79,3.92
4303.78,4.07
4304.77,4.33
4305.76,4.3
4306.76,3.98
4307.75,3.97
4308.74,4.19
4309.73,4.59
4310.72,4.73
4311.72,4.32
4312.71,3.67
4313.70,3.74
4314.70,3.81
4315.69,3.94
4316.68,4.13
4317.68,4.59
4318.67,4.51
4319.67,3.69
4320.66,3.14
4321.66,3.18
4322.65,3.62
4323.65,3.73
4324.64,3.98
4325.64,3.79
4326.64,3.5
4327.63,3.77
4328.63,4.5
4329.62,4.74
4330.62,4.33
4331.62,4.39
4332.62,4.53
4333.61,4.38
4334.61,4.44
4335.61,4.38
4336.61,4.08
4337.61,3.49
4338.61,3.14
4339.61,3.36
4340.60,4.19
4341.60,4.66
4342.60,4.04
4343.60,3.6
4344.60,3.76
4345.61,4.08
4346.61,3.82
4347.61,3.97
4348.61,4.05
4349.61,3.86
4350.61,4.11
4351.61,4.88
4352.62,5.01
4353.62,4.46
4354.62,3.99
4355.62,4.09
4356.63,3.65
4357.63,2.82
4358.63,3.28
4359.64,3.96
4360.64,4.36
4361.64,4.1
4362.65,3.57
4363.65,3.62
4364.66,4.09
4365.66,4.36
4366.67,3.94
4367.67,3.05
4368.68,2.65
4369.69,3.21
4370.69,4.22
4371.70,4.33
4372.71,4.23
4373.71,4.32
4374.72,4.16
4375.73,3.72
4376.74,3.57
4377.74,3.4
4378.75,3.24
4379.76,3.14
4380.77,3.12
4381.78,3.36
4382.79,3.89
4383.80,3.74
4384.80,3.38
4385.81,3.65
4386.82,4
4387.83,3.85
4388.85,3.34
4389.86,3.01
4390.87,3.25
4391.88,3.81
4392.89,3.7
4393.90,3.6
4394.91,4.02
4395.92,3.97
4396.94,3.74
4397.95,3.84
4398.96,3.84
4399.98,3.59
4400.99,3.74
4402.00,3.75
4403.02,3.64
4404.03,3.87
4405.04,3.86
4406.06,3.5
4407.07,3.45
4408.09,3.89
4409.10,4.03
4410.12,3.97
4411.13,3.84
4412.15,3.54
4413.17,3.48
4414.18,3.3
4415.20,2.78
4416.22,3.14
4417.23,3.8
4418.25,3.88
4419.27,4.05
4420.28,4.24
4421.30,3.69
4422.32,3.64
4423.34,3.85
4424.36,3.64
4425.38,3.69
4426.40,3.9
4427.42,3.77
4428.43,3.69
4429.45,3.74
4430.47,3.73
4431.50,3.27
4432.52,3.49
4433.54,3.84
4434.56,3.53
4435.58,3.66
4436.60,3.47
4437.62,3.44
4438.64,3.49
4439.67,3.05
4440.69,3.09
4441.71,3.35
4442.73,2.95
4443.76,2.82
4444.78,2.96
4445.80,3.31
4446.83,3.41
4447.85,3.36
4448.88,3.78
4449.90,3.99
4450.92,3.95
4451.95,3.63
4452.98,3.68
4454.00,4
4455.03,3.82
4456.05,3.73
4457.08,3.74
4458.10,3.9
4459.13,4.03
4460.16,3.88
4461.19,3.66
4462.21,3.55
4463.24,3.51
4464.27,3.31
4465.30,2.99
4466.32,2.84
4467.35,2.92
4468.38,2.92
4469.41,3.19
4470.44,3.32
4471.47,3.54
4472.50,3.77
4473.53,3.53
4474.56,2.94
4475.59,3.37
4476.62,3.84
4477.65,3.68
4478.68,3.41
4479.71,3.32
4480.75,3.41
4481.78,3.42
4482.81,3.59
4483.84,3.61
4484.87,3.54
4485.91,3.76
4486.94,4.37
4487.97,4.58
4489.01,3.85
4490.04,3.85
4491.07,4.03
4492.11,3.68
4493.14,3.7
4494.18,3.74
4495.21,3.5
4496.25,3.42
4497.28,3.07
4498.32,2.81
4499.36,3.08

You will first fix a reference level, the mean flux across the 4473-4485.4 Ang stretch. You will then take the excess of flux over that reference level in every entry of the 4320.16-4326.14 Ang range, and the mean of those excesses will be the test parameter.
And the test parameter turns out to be 0.10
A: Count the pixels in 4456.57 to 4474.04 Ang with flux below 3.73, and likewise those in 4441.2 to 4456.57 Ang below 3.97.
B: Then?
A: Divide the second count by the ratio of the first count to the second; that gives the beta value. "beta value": 14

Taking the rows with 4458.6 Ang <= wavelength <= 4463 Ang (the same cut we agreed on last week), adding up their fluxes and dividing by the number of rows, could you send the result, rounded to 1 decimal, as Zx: 3.8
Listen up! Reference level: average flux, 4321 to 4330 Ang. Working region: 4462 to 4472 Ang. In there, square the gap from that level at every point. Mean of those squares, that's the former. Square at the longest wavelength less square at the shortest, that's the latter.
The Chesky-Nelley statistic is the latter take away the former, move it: -0.5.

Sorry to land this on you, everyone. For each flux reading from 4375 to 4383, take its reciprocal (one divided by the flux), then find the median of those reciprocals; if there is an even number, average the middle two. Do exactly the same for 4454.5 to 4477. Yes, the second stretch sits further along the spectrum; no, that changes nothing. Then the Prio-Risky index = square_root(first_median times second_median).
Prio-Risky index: 0.289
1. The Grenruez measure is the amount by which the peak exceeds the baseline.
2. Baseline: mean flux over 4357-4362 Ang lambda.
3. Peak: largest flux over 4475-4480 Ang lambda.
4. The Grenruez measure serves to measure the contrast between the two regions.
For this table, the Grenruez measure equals 0.1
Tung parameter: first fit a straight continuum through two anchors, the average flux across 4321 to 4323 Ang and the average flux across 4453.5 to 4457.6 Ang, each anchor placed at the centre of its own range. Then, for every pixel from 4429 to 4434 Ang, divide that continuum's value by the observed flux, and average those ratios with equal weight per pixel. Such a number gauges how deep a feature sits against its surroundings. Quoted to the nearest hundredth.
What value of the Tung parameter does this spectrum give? 1.04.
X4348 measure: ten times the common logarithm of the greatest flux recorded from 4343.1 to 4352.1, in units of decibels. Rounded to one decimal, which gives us 6.9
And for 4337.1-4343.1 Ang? 6.7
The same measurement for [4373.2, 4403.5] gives 6.4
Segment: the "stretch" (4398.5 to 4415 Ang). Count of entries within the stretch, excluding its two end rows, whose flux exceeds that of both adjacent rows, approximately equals 3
